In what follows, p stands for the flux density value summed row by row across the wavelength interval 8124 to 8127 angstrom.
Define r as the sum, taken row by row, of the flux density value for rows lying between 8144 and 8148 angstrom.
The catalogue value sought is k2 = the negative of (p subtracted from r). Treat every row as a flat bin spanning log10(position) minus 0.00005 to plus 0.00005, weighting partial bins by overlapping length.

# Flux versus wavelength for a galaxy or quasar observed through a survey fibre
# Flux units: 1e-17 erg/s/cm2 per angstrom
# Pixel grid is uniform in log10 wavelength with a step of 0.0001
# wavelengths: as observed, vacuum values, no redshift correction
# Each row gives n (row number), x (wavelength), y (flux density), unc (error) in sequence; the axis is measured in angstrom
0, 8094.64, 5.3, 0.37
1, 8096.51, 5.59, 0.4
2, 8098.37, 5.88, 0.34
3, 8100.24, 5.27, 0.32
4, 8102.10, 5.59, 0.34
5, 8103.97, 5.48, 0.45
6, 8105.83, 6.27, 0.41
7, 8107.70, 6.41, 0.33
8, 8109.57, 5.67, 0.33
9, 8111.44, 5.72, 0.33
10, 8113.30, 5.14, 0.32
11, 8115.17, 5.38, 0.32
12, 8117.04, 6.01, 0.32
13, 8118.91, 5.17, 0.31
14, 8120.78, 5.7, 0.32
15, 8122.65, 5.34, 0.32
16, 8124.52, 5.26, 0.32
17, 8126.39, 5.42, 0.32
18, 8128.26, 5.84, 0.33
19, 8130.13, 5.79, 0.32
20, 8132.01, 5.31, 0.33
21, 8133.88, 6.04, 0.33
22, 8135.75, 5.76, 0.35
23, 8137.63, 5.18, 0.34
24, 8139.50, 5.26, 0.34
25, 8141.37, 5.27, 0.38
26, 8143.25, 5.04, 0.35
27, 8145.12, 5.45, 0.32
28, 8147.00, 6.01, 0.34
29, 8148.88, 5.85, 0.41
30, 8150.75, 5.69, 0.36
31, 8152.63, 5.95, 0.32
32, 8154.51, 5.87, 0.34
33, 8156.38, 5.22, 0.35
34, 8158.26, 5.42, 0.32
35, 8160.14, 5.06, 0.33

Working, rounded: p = 10.7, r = 11.5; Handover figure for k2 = -0.8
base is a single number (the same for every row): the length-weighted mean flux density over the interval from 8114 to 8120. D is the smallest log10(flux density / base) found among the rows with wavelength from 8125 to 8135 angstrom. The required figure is -0.016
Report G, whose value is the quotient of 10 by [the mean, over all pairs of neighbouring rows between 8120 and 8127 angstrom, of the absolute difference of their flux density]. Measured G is 50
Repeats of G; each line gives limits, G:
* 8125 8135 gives 24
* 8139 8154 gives 39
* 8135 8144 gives 44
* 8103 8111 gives 18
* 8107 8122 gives 19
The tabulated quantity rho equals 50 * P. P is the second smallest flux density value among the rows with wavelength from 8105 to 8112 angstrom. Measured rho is 286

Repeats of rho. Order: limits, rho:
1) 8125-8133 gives 271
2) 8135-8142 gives 263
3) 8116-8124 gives 267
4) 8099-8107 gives 274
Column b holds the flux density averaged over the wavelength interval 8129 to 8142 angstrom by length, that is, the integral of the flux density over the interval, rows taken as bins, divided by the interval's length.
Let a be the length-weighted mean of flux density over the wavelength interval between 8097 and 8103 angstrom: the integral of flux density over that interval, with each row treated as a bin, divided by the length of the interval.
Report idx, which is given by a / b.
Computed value 1.01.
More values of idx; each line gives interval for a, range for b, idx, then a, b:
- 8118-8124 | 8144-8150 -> 0.94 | 5.39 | 5.7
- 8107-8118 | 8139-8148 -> 1.05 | 5.71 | 5.4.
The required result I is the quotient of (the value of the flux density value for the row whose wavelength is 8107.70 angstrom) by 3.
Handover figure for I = 2.14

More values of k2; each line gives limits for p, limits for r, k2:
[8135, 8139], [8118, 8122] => 0.1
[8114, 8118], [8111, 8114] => 0.5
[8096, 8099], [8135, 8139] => 0.5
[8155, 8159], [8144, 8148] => -0.8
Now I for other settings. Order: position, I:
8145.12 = 1.82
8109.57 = 1.89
